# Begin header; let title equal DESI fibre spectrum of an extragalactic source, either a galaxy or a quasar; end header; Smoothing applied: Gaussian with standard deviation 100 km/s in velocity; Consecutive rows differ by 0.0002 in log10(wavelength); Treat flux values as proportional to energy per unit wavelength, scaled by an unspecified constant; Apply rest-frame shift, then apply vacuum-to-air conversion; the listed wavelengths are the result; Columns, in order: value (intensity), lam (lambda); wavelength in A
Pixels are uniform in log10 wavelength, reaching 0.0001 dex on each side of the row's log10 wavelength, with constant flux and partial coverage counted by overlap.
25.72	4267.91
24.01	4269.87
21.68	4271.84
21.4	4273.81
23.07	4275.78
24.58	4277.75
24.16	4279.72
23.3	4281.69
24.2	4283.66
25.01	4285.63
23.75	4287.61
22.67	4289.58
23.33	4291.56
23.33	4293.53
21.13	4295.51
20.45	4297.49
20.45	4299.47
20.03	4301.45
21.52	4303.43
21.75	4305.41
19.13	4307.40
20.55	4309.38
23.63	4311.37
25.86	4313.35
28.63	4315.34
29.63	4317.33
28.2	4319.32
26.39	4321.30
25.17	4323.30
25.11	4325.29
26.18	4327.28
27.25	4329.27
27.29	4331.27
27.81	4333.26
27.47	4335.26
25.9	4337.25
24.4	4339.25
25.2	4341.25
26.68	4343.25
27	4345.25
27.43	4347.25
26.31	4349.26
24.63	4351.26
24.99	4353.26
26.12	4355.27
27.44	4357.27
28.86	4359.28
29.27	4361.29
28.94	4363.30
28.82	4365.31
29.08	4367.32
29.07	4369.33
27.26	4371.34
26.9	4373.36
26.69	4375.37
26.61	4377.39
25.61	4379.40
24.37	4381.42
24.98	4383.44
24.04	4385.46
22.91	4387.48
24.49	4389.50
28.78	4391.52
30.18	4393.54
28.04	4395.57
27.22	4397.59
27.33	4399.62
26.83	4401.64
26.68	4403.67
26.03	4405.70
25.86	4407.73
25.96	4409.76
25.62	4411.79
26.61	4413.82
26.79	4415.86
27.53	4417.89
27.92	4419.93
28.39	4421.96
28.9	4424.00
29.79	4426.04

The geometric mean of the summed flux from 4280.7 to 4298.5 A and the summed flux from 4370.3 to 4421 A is 370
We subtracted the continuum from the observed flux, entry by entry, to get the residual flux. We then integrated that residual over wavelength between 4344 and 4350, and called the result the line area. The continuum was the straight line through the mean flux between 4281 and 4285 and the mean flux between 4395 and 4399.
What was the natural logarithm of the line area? 1.8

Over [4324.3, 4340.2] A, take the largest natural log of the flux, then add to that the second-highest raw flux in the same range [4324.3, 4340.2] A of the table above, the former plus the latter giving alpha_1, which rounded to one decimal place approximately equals 30.8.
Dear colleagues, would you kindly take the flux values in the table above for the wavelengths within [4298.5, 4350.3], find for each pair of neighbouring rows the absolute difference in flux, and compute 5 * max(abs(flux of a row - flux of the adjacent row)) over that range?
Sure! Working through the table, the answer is 15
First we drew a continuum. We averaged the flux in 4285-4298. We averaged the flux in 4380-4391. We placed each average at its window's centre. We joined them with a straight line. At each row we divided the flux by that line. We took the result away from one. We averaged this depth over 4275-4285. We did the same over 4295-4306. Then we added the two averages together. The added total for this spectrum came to 0.04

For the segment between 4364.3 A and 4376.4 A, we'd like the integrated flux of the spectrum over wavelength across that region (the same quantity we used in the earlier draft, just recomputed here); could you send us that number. 338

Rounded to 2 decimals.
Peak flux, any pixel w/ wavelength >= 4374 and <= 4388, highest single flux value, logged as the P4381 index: 26.69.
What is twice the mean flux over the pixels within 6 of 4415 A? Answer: 53.5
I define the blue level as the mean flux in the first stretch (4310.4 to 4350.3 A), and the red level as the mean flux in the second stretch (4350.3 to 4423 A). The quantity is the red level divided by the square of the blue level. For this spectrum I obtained 0.038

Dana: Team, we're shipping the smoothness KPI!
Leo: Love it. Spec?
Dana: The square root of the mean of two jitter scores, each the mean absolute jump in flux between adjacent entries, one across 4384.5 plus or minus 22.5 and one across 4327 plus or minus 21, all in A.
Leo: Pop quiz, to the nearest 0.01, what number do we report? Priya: 1.03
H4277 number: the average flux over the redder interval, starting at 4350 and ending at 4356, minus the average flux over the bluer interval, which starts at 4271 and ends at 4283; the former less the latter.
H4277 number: 2.2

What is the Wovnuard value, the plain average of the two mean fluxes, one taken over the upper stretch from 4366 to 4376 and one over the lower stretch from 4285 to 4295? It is 25.7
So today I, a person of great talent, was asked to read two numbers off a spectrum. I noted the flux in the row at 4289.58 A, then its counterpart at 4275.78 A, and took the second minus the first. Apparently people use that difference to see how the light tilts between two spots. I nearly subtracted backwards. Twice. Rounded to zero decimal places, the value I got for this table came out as 0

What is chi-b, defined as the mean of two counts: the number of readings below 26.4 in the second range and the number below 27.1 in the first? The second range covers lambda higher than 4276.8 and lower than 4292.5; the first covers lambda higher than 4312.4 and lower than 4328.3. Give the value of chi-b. 6.5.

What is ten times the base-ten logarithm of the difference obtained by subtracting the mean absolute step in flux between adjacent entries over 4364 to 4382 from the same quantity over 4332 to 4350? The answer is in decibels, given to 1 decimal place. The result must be -4.9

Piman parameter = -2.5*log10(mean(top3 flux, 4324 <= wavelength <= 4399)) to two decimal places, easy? -3.67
